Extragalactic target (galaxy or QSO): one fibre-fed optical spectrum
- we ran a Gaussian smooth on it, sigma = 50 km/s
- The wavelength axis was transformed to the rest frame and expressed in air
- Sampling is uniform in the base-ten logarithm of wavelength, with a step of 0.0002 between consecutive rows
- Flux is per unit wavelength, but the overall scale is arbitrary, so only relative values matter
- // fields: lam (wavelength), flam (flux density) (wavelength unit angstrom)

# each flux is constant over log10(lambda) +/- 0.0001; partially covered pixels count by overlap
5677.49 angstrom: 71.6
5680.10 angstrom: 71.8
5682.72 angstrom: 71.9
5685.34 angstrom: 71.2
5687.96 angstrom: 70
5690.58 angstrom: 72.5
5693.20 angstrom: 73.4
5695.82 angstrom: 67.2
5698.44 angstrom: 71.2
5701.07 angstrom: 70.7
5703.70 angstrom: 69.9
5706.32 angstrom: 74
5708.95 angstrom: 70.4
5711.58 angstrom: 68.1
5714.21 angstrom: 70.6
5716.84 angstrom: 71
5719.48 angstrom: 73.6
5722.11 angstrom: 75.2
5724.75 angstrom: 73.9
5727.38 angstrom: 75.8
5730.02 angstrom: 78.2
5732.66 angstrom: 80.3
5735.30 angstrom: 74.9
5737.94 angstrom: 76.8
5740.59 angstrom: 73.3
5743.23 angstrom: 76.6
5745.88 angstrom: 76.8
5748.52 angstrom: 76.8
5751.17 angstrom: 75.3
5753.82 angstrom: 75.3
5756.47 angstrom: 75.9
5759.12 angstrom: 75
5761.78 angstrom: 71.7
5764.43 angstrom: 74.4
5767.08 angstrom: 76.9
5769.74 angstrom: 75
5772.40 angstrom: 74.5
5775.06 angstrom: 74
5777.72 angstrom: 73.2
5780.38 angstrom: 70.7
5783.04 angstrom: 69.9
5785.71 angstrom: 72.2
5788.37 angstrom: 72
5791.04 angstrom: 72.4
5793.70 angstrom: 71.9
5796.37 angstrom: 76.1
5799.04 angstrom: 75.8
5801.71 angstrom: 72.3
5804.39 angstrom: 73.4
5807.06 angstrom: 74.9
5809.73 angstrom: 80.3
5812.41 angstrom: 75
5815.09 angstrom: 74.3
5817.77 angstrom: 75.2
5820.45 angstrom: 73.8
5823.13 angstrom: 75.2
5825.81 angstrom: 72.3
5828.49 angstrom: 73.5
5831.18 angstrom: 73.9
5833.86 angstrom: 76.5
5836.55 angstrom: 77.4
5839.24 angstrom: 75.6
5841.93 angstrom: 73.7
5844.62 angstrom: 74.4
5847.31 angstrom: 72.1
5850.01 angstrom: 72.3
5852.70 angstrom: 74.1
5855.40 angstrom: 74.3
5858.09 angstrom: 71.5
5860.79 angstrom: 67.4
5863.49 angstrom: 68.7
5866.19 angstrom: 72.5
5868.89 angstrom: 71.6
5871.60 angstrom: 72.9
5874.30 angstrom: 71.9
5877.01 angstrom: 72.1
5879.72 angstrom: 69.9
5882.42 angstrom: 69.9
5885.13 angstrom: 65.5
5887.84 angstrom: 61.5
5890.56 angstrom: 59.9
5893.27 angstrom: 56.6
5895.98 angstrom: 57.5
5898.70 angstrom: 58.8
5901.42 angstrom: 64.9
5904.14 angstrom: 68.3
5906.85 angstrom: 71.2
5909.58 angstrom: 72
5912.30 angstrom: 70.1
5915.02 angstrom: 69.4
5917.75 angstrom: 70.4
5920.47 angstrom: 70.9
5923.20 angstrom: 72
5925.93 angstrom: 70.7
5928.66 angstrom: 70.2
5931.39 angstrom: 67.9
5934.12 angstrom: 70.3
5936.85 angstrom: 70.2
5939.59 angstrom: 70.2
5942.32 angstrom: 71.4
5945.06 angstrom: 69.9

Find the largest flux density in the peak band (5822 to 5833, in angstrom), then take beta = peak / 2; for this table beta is 37.6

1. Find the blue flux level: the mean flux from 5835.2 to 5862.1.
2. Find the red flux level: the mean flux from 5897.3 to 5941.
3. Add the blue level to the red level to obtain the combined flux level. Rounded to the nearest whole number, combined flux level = 142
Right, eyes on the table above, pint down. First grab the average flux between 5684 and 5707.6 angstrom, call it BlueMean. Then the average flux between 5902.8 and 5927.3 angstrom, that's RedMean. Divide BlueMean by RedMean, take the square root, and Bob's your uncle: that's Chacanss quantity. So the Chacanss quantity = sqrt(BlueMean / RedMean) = 1.00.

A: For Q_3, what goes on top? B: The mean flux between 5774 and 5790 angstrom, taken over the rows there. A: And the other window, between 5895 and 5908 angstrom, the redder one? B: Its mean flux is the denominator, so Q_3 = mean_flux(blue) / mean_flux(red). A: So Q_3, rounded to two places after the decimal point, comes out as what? 1.12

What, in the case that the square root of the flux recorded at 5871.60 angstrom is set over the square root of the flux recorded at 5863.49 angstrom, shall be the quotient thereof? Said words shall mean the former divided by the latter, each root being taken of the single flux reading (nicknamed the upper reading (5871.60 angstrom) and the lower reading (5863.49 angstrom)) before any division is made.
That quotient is 1.03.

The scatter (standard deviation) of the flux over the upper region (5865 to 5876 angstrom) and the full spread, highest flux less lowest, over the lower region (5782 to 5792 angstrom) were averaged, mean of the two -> 1.5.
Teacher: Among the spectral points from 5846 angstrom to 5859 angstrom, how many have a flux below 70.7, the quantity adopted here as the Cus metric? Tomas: 0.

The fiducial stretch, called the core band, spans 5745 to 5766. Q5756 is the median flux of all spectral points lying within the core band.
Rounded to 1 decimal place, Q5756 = 75.3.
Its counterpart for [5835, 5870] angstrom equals 72.5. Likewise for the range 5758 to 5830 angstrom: 74.0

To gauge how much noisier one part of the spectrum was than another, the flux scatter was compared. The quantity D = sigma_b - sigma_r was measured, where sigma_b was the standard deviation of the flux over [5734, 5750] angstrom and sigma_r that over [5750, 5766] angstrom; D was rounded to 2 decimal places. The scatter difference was -0.04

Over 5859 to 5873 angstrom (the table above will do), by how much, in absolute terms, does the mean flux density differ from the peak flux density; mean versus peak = 2.3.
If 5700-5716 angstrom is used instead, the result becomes 3.4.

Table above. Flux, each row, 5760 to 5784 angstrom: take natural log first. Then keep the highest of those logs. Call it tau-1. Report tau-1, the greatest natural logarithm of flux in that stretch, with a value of 4.34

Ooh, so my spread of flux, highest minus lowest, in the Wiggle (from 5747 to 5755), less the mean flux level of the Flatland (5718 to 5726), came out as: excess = -73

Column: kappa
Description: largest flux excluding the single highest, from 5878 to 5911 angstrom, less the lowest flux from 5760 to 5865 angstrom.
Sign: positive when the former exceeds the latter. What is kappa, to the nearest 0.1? 3.8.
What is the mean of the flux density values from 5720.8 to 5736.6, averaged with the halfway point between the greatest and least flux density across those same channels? 76.7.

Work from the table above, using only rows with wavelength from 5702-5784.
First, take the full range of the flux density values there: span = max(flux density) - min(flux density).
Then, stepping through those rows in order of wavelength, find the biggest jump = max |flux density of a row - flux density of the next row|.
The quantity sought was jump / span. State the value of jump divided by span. 0.44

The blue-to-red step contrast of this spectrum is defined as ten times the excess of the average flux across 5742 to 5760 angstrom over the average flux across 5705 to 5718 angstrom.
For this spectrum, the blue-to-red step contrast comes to 51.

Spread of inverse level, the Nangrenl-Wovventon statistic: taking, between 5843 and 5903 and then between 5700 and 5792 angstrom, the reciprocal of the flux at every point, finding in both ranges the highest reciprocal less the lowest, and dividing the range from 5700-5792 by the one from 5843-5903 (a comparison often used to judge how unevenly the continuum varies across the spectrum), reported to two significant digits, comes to 0.53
